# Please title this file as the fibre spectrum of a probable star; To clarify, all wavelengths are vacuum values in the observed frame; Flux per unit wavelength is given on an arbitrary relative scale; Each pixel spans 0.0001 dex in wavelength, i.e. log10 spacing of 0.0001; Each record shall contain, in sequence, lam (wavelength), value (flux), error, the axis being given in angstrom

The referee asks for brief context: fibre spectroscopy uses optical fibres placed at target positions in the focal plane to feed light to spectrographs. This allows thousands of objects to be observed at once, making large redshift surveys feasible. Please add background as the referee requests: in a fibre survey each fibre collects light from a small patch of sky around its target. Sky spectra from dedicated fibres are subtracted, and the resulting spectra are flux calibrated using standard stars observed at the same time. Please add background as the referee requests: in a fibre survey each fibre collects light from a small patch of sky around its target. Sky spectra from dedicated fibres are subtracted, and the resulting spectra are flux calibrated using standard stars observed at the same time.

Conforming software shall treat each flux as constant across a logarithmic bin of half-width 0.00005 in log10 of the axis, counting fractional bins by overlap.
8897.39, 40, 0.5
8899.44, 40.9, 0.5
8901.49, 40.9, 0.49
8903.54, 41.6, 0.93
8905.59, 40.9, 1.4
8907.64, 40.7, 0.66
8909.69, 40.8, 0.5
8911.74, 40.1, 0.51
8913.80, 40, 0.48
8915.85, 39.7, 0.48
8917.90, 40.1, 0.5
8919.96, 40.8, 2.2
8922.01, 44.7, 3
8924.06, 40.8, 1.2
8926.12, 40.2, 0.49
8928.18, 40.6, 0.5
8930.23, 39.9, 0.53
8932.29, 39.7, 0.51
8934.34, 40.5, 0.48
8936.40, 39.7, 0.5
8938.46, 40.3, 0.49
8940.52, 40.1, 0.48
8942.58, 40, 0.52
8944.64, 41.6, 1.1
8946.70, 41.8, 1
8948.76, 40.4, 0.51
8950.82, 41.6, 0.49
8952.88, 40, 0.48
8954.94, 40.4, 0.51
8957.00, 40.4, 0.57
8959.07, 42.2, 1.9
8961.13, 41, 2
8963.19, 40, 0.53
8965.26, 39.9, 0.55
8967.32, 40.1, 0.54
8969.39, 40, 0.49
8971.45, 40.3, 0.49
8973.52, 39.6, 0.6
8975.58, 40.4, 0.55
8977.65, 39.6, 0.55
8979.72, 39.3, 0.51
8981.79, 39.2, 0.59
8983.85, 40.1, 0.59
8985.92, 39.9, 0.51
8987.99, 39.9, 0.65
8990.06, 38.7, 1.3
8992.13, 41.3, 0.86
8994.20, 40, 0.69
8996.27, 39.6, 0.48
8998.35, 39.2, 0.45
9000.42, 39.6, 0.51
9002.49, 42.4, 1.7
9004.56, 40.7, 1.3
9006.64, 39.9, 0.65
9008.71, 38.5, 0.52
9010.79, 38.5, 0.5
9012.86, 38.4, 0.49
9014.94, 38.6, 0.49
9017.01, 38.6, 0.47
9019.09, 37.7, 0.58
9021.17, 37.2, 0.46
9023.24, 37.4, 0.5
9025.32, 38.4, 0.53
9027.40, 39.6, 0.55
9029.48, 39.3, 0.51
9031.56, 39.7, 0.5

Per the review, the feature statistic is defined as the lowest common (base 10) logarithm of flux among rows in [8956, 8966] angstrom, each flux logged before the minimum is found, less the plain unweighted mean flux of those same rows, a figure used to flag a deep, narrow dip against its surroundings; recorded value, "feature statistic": -39.1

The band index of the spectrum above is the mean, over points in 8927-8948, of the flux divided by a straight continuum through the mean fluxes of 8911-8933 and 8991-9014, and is 1.00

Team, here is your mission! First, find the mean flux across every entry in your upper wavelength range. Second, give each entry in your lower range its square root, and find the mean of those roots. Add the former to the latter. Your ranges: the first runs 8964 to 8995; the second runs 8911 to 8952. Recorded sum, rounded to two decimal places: 46.26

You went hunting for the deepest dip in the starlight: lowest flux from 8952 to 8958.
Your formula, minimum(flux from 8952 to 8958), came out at 40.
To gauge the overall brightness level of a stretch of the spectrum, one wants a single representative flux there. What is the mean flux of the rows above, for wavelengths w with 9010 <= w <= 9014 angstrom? 38.5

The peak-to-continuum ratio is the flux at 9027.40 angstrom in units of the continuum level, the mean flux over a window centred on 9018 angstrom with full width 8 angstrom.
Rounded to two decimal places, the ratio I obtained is 1.04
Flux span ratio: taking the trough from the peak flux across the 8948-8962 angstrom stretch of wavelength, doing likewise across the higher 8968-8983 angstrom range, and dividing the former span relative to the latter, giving 1.83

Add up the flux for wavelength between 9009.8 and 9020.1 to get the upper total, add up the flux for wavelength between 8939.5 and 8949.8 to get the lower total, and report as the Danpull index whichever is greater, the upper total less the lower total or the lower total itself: 204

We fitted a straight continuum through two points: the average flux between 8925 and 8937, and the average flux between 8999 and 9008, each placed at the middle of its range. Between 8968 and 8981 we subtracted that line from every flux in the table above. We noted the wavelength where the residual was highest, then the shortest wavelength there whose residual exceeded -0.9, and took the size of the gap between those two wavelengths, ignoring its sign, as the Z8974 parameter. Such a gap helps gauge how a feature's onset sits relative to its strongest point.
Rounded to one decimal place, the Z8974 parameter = 6.2 angstrom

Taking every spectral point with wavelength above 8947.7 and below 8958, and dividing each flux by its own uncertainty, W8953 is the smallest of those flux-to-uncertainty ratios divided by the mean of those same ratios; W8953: 0.89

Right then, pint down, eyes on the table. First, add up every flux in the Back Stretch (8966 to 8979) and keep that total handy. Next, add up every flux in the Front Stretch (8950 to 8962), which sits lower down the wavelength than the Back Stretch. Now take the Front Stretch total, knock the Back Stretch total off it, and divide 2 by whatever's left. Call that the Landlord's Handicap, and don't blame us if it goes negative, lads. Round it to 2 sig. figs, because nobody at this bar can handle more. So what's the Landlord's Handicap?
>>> 0.36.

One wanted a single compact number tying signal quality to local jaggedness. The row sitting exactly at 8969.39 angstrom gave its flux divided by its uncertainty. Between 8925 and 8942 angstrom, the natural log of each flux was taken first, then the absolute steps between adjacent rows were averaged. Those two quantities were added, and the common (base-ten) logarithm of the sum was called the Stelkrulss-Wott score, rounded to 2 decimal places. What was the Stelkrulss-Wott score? 1.91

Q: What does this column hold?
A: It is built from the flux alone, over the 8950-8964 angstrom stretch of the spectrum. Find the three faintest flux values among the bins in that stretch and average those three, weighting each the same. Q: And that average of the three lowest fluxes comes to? 40.1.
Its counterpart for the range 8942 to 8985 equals 39.4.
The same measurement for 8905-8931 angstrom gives 39.9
